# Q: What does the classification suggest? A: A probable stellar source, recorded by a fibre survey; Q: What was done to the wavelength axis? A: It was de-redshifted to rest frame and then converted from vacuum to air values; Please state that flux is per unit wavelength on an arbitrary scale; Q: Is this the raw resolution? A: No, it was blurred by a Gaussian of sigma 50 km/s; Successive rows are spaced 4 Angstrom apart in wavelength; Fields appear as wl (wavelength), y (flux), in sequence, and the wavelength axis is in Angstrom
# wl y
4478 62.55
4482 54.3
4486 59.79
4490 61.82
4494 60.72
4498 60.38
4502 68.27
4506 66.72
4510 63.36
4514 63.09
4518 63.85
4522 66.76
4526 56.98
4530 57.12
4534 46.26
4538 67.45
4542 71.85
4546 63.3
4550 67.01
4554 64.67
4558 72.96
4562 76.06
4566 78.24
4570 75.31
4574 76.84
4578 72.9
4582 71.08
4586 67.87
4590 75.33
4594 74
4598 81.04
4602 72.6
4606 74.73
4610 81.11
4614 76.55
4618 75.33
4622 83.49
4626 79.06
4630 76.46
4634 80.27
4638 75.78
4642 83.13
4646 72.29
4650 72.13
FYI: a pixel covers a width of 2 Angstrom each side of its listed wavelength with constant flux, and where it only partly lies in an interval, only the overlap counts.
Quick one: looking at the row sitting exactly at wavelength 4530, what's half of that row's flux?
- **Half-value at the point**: 28.6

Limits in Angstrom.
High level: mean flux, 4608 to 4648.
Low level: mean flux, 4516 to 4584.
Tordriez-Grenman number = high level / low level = 1.16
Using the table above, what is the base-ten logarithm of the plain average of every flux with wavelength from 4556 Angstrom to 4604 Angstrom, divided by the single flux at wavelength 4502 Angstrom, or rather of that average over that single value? 0.038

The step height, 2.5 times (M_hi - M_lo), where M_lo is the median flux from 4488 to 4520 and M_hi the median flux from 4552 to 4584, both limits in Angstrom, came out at 27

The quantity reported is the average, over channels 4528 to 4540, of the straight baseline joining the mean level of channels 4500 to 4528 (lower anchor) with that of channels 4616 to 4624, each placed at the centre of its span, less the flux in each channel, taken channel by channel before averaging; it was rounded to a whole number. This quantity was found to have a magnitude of 10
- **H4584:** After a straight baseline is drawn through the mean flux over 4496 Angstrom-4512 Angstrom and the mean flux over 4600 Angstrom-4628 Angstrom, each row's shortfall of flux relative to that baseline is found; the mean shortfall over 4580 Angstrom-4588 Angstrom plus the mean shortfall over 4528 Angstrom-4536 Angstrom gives 21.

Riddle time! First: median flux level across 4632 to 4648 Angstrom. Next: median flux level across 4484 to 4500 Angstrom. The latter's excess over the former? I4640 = -17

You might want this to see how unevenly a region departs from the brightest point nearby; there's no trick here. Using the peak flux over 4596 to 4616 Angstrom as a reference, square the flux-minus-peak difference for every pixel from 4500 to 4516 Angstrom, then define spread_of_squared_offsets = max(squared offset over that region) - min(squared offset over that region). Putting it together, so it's 160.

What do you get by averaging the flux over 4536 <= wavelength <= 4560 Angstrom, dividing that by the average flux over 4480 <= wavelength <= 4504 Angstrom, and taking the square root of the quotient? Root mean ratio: 1.06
